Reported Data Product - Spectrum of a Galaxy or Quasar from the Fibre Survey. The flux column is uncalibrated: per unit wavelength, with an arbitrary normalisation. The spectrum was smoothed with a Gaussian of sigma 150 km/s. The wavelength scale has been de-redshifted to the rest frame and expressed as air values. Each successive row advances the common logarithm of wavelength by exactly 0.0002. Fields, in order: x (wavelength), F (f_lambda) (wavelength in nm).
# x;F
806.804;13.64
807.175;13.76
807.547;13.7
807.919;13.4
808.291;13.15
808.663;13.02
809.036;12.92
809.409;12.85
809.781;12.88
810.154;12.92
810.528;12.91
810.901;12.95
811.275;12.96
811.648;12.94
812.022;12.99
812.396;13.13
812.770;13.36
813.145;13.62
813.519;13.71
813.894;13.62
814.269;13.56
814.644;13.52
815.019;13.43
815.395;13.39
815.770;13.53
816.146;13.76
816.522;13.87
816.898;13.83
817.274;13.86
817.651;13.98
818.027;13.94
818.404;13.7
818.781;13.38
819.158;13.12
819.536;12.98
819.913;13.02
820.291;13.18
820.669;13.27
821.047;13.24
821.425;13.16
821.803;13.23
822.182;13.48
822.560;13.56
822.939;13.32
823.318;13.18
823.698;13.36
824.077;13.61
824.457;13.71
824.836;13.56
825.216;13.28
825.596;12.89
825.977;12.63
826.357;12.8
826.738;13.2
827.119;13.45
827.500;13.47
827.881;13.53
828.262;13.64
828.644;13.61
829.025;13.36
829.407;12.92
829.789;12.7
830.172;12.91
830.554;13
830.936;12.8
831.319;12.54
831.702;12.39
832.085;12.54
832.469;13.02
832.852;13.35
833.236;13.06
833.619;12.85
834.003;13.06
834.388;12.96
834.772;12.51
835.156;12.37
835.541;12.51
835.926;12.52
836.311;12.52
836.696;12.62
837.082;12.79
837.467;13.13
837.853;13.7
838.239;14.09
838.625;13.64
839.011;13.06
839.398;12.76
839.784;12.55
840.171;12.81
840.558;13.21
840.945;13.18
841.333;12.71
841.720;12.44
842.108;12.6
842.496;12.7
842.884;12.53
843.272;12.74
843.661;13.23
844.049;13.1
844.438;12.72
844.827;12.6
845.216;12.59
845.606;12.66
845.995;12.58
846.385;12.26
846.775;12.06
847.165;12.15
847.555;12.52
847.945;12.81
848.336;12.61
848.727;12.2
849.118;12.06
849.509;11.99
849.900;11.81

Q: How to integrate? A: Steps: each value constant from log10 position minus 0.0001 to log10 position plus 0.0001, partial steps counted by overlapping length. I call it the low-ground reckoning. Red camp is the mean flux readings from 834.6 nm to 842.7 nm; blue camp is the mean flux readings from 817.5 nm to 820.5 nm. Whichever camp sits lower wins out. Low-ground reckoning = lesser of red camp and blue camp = 12.9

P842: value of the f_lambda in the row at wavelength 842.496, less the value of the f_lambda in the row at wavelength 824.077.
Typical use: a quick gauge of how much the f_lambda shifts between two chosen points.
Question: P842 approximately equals -0.91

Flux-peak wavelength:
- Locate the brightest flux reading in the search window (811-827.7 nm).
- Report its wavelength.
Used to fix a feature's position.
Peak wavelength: 817.651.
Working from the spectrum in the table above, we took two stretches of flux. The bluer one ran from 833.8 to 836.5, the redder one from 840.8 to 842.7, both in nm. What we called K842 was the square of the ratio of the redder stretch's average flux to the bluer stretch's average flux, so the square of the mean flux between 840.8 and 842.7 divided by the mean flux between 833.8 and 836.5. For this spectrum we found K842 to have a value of 1.01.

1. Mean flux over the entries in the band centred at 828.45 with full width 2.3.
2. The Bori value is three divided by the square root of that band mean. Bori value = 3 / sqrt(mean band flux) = 0.819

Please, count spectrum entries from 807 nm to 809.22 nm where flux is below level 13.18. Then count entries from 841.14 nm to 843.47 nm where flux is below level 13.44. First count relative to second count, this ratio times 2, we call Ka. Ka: 1.0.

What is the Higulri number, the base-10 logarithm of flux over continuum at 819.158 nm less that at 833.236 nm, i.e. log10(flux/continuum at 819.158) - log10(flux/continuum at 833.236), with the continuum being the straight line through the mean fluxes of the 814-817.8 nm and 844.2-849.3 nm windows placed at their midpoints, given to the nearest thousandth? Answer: -0.016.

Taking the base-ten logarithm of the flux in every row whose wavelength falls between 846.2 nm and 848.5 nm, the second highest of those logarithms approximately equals 1.10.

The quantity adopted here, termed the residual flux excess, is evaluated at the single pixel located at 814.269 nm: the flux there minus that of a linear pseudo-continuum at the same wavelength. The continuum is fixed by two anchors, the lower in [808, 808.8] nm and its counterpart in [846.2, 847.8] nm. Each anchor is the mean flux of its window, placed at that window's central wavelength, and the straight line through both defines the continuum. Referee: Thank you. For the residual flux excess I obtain 0.6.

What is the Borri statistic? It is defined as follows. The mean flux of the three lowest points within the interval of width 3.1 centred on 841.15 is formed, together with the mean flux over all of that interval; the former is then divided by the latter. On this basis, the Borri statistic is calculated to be 0.981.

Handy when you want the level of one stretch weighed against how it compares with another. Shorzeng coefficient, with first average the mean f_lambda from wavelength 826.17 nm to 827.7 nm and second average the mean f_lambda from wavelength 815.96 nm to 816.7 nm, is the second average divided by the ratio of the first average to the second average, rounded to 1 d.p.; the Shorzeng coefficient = 14.4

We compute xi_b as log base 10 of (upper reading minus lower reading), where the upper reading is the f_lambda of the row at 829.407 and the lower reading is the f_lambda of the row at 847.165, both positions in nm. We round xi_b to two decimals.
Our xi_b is -0.11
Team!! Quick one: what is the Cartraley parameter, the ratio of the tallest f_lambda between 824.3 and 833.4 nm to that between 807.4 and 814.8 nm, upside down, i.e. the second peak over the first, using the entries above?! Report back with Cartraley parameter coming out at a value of 1.00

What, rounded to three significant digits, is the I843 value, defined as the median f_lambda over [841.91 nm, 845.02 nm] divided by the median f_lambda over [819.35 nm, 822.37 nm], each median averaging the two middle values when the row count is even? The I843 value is 0.963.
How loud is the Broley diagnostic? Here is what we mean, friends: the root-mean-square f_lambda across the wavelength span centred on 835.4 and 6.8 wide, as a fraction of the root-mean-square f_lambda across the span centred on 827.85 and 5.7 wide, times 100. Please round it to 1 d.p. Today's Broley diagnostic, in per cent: 98.5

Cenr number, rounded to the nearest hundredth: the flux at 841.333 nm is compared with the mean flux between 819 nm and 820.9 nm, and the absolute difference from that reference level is 0.40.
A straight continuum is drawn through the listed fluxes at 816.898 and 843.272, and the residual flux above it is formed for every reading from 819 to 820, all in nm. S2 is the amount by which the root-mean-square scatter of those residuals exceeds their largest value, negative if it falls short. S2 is 1.3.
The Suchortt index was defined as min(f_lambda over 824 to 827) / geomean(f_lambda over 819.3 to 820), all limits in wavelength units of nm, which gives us 0.97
